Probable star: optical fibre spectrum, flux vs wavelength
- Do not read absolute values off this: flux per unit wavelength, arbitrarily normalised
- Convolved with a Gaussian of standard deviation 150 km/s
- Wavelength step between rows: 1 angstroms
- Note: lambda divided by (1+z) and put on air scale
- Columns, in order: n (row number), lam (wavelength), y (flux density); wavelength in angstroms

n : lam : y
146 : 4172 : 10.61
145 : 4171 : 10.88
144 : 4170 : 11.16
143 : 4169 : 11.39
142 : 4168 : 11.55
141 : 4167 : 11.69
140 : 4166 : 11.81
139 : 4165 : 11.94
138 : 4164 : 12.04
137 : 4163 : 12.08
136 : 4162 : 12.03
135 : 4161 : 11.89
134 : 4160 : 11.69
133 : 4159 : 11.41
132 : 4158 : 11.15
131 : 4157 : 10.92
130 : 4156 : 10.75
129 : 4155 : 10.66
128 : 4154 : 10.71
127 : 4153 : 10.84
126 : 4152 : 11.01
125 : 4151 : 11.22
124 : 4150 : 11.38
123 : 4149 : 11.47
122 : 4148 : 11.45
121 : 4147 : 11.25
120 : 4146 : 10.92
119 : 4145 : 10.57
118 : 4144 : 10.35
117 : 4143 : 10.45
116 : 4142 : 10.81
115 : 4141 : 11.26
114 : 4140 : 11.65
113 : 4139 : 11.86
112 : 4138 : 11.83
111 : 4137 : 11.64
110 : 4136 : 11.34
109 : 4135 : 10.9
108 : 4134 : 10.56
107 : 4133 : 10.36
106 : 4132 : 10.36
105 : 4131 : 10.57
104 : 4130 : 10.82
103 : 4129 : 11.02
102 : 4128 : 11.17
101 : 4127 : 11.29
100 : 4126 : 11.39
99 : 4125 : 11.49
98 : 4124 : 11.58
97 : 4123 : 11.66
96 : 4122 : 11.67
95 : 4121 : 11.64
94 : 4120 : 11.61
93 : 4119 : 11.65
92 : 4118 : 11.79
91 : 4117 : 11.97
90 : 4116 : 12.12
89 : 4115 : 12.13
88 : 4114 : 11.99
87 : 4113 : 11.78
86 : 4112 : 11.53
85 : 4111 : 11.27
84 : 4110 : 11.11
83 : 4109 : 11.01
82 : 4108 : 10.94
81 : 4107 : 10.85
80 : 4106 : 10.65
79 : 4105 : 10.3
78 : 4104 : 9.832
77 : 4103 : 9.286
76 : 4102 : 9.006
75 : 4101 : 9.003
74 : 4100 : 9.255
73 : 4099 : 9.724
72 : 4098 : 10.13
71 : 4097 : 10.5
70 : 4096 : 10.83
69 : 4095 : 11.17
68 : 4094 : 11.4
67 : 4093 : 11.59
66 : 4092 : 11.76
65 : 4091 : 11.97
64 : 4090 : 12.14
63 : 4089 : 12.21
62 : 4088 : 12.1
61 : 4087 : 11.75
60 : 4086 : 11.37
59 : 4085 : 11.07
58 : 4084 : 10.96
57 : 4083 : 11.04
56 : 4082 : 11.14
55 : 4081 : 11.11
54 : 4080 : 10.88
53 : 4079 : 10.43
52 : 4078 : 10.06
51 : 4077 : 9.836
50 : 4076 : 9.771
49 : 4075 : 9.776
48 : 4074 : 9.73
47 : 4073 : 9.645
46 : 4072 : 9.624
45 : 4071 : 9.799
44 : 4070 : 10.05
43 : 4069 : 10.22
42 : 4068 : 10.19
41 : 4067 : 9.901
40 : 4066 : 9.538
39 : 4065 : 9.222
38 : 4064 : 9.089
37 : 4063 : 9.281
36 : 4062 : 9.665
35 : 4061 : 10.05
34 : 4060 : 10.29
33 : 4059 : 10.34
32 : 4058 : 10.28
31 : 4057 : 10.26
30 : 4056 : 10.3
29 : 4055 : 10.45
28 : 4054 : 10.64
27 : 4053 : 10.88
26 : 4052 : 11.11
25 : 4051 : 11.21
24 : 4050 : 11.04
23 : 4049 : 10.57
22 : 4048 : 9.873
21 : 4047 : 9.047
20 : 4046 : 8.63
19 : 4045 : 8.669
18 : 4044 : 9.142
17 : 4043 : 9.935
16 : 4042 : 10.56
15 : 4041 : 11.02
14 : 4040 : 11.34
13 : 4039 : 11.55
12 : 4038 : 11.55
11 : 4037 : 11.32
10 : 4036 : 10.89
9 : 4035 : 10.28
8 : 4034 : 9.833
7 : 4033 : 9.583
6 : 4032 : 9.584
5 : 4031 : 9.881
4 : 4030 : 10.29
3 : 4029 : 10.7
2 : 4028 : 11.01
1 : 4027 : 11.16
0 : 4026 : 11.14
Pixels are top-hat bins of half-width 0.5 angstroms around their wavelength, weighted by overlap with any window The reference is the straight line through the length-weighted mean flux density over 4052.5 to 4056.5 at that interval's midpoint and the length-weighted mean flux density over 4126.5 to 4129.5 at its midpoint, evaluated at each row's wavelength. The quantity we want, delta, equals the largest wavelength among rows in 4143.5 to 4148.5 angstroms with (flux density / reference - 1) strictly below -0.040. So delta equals 4145 angstroms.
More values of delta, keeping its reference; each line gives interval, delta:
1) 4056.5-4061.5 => 4061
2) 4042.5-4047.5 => 4047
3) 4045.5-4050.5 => 4048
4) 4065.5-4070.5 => 4070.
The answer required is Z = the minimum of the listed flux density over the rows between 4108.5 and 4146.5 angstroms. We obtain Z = 10.35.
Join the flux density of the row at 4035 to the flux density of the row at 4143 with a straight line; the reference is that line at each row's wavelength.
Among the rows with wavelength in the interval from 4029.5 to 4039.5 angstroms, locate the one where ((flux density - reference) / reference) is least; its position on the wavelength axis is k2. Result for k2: 4033 angstroms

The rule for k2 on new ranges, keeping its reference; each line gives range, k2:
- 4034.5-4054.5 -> 4046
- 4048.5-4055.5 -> 4055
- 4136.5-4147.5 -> 4144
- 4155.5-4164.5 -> 4156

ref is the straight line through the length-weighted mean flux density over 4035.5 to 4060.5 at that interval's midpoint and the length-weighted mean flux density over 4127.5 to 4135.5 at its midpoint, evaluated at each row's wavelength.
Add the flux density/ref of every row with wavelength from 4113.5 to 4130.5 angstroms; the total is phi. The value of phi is 18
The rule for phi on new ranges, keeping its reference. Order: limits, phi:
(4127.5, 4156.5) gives 30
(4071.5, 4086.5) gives 15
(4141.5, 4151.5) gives 10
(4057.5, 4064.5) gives 7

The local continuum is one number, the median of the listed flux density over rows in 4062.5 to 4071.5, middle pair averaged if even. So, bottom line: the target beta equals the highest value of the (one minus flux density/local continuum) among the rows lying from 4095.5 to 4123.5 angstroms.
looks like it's 0.08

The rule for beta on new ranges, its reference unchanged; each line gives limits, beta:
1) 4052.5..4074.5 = 0.07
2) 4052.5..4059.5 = -0.05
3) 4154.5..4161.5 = -0.09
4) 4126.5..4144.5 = -0.06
